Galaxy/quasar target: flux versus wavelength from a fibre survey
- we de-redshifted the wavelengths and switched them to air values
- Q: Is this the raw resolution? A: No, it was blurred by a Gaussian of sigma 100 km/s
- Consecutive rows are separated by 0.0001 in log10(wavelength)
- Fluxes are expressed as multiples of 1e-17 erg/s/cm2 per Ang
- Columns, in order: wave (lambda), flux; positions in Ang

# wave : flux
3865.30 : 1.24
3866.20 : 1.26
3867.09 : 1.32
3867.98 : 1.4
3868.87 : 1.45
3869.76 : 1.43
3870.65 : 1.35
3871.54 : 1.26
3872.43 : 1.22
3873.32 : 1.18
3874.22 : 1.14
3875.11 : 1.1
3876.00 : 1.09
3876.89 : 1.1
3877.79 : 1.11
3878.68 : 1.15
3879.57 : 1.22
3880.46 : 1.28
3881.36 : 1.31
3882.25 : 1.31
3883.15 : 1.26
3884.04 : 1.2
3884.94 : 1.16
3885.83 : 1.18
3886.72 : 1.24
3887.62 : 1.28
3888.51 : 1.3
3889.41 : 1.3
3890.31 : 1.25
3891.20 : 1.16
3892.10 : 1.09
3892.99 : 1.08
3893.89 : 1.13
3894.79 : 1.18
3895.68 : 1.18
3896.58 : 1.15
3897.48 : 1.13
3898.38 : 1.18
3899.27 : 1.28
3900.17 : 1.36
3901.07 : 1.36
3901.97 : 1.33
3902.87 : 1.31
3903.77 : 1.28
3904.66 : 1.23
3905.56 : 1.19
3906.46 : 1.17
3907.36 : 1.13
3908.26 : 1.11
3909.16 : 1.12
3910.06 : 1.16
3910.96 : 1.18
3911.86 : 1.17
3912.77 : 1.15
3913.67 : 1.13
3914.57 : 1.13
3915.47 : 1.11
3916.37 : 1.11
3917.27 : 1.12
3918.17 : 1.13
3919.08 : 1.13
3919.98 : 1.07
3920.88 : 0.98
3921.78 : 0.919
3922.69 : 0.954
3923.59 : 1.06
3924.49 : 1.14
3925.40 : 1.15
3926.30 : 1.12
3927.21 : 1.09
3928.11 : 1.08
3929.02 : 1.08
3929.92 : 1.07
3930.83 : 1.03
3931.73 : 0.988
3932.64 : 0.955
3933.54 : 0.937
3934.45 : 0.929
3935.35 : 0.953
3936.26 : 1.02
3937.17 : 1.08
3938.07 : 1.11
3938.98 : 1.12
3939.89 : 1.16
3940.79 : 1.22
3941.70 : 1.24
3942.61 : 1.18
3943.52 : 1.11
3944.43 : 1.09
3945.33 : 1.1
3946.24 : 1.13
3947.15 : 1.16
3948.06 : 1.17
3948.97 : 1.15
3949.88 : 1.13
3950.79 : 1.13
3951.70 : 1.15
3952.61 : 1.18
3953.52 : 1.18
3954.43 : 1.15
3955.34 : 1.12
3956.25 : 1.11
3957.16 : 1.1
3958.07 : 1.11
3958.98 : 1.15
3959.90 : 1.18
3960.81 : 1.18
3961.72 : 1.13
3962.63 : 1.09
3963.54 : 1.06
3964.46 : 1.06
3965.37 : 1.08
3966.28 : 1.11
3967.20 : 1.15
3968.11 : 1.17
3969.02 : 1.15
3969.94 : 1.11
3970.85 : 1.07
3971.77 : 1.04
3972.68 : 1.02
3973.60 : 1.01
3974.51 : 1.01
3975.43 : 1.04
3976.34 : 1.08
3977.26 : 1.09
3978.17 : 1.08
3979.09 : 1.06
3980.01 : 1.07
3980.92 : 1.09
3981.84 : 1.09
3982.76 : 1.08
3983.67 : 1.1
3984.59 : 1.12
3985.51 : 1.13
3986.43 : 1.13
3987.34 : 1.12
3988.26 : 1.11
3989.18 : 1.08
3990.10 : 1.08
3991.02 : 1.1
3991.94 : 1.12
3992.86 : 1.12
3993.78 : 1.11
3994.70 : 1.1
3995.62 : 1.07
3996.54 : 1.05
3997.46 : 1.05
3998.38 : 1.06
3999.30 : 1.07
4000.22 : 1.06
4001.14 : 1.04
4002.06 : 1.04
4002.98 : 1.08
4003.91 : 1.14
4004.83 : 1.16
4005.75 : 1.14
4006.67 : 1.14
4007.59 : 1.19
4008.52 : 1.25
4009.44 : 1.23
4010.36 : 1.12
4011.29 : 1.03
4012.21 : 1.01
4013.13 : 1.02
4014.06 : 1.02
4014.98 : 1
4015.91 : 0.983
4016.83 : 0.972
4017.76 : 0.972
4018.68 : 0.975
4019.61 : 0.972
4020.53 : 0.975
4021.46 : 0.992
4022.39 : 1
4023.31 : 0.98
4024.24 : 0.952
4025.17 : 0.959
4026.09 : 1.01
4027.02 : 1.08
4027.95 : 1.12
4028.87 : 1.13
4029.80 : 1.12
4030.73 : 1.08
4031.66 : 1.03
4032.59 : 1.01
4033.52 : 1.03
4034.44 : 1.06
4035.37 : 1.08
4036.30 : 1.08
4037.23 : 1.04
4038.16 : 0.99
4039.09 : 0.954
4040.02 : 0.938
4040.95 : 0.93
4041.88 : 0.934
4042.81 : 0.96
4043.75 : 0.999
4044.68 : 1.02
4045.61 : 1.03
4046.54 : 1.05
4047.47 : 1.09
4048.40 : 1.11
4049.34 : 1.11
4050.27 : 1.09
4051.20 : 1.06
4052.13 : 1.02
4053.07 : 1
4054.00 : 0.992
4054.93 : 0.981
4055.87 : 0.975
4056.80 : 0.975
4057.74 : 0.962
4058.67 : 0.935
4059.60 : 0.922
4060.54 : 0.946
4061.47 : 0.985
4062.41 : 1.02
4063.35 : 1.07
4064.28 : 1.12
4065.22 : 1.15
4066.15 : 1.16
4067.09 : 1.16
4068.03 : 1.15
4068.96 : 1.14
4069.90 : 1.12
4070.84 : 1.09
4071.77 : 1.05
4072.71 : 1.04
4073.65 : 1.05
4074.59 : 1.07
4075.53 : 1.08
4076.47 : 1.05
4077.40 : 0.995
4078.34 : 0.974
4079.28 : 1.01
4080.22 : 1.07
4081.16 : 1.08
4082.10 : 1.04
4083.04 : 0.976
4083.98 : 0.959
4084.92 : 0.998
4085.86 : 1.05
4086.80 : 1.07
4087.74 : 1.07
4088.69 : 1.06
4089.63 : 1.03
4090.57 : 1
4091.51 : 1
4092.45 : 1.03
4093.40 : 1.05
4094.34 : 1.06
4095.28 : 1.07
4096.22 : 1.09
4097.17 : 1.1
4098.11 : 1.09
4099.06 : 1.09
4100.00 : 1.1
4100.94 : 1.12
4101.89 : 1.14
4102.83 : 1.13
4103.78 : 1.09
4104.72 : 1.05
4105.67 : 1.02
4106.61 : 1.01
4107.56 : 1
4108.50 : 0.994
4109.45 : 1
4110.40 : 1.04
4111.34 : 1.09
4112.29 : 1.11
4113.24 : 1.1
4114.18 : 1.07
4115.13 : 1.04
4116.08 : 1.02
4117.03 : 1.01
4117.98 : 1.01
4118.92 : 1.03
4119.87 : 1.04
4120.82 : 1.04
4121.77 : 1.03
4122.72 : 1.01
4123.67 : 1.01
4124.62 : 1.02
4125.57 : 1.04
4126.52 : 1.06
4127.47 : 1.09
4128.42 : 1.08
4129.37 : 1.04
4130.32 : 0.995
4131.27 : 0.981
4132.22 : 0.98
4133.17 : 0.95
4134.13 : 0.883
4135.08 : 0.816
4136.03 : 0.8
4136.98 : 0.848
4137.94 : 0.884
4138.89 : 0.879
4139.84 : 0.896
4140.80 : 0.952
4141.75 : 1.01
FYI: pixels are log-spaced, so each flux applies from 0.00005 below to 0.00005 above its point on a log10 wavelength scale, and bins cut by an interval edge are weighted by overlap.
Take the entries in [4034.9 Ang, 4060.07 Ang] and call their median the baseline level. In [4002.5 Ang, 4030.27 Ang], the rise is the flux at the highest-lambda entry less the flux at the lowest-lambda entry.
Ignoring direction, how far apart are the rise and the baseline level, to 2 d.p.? 0.96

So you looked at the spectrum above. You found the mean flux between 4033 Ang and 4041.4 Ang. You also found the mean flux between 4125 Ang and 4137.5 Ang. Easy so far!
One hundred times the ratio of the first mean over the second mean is 104.7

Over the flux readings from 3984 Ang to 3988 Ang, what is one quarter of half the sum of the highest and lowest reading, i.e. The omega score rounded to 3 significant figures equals 0.281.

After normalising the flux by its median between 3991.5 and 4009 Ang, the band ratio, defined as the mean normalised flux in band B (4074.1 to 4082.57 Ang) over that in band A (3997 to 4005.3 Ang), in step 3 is 0.97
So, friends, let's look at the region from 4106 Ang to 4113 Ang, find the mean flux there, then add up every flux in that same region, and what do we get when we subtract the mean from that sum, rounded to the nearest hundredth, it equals 6.21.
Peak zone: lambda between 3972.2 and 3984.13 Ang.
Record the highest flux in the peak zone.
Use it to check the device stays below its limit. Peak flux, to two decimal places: 1.10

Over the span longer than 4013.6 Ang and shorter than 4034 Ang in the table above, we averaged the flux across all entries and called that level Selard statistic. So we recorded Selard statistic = 1.02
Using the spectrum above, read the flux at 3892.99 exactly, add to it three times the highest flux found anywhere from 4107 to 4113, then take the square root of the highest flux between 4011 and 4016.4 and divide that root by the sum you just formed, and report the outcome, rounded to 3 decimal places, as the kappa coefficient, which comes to 0.230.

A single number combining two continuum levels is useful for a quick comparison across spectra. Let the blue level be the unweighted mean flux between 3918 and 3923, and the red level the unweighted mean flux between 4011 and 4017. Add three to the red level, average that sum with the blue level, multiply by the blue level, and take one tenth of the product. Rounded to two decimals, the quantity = 0.26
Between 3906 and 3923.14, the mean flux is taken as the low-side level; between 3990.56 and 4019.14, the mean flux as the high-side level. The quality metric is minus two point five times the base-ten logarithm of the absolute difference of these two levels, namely 4.0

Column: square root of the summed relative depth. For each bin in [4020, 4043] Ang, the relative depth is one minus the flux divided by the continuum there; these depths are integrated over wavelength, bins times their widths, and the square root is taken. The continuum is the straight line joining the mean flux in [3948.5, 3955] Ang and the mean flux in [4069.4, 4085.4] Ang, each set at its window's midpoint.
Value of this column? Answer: 1.2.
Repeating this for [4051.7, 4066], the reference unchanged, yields 0.8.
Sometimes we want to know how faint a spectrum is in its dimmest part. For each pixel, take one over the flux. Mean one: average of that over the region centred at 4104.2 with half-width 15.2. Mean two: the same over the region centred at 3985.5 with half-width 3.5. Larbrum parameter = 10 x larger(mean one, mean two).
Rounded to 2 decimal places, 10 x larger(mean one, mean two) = 9.49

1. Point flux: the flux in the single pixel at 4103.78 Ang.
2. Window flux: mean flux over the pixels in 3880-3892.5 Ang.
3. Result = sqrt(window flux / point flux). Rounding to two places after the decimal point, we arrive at 1.07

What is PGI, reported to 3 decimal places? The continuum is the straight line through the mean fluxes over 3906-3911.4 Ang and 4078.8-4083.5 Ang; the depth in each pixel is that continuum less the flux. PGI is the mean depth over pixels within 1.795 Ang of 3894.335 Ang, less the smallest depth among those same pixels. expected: 0.038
